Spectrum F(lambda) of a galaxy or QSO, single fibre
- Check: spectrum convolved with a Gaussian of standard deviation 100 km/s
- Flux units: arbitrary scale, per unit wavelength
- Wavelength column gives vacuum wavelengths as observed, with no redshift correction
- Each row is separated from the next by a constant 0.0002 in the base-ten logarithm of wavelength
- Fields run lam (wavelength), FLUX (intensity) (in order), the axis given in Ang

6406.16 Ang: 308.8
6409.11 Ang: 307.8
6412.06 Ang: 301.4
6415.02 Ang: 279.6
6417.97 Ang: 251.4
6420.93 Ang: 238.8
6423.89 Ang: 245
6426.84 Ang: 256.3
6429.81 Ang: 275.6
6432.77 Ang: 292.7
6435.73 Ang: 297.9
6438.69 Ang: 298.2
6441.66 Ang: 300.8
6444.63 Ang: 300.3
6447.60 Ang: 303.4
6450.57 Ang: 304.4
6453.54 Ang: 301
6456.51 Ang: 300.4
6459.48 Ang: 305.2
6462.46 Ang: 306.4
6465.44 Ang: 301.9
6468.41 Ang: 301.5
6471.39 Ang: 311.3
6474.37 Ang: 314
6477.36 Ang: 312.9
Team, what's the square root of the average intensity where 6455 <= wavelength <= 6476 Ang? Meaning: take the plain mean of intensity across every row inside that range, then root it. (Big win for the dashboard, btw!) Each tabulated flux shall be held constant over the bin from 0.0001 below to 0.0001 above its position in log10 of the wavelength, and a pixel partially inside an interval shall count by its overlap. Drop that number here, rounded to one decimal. 17.5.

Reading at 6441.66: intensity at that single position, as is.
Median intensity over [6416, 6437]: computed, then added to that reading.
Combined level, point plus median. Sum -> 557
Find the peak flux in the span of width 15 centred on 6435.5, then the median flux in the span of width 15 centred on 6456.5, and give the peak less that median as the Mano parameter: -3.6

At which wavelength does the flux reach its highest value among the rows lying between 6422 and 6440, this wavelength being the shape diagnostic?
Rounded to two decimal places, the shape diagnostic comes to 6438.69 Ang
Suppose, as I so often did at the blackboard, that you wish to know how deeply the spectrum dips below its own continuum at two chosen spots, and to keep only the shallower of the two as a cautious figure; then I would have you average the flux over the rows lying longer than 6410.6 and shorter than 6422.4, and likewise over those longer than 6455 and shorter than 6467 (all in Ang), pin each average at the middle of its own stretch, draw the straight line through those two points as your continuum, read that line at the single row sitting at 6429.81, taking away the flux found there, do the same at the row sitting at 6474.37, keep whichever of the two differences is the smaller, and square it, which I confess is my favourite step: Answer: 0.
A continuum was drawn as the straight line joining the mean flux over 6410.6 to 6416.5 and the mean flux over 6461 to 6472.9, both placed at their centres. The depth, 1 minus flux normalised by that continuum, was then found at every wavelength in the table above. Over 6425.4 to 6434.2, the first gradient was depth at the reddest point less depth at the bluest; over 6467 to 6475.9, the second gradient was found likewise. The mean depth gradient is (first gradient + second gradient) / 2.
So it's -0.077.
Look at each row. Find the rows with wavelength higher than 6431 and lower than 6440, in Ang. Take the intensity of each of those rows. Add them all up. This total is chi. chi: 889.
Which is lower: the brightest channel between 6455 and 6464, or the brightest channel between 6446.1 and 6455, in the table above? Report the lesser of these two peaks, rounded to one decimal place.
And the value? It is 304.4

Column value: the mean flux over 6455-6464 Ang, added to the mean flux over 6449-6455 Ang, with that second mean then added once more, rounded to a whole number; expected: 909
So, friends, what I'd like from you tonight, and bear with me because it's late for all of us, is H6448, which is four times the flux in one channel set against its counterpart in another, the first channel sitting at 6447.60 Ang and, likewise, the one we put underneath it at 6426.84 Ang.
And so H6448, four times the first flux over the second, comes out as 4.7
